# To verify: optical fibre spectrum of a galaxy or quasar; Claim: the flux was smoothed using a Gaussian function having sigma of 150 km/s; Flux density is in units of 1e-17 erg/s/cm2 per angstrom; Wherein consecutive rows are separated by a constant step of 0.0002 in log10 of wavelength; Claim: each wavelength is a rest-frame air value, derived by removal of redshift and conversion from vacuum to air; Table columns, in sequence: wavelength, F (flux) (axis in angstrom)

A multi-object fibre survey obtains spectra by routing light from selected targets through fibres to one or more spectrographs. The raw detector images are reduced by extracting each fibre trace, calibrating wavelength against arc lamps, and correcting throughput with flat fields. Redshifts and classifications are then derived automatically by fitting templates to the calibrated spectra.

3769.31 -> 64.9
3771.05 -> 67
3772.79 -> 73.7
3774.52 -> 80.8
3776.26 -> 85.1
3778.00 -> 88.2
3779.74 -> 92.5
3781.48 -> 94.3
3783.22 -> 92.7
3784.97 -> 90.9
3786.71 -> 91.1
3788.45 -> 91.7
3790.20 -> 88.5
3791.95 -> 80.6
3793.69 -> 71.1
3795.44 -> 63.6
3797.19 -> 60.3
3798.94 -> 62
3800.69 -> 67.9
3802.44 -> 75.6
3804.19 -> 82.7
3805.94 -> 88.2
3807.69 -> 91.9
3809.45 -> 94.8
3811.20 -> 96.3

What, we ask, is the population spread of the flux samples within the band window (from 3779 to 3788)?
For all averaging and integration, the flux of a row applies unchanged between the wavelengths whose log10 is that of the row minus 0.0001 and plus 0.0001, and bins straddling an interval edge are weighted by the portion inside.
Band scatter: 1.2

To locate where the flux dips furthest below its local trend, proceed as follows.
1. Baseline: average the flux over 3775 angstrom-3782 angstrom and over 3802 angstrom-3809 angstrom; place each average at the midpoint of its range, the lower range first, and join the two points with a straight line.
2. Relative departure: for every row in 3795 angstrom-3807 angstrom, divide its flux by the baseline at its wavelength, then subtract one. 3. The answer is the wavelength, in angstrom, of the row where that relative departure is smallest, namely 3797.19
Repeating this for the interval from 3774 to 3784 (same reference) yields 3774.52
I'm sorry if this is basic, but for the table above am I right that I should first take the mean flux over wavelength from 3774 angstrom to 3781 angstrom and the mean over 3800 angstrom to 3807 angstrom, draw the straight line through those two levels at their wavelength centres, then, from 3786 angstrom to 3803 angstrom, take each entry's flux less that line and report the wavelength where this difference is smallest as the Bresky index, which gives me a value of 3797.19 angstrom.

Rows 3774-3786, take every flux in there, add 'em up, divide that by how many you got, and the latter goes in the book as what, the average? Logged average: 89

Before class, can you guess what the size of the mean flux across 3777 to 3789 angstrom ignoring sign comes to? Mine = 92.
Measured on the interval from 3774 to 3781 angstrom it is 87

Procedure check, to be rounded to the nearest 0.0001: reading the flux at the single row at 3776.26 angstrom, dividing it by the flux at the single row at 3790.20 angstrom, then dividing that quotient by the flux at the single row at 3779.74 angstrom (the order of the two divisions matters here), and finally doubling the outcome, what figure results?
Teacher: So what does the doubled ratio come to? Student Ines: 0.0208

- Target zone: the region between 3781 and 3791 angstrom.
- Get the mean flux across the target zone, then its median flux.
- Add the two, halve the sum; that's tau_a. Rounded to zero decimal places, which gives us 91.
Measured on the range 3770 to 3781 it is 82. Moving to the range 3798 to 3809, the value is 79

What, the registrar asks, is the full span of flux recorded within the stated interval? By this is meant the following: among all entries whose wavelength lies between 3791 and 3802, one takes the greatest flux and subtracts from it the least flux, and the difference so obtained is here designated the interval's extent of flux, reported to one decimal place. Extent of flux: 20.3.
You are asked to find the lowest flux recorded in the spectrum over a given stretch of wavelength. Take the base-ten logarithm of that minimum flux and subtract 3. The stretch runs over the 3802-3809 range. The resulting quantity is -1.12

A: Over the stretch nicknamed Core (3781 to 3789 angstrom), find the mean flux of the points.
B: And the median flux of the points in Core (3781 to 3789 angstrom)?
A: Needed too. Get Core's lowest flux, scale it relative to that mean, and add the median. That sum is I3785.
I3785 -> 93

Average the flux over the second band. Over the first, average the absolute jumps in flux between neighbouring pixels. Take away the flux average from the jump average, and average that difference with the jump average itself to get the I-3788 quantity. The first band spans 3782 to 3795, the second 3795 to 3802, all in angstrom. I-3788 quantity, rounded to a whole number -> -28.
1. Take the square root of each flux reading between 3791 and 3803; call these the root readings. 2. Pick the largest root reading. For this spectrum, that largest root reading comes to 9.0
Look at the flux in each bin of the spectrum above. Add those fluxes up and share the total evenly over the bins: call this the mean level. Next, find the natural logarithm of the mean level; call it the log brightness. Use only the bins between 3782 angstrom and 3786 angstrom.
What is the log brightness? 4.52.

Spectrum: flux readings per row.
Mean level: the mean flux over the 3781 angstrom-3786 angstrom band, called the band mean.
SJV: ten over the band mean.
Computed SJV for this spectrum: 0.108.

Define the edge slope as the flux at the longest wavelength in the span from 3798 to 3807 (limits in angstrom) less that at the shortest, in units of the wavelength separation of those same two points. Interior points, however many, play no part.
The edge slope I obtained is 3.7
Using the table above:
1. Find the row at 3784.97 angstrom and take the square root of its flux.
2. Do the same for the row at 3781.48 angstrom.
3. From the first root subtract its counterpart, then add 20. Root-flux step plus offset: 19.8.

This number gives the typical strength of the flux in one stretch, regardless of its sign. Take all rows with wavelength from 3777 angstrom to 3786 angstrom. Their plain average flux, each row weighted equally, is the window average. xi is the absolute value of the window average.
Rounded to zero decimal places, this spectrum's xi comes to 92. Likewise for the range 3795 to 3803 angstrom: 66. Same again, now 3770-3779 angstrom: 79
